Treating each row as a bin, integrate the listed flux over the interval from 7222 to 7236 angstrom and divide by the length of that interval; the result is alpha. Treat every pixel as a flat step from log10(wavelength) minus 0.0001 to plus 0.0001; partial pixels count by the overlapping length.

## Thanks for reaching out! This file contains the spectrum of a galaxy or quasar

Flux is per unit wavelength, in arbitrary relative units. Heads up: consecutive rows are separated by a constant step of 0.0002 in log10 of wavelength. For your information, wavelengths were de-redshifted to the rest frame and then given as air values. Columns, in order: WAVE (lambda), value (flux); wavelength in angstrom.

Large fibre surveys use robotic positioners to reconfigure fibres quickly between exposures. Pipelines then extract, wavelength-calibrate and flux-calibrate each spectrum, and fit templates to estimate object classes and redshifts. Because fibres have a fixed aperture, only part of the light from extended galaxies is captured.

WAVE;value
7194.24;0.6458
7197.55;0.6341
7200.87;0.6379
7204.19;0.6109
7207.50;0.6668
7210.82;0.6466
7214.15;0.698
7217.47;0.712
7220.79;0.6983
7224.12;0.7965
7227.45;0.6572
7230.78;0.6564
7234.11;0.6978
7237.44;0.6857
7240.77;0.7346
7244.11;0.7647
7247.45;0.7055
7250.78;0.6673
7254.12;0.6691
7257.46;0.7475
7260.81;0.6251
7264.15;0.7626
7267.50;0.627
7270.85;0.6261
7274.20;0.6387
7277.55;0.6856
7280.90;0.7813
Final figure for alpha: 0.701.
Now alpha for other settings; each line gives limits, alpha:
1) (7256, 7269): 0.690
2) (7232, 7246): 0.718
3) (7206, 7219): 0.680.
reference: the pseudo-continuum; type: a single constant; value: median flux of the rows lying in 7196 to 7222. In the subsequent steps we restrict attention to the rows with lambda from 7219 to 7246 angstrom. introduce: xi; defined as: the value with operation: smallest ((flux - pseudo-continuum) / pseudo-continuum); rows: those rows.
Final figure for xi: 0.000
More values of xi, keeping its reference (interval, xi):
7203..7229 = -0.070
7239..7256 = 0.016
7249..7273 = -0.048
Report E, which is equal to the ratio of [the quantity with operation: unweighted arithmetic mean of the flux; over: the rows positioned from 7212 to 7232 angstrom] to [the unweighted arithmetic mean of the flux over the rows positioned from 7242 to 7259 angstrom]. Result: 0.99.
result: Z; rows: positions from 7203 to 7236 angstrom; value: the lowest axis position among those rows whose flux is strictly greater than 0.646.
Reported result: 7207.50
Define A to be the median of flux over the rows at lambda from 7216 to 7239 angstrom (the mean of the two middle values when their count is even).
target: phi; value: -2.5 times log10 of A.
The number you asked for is 0.39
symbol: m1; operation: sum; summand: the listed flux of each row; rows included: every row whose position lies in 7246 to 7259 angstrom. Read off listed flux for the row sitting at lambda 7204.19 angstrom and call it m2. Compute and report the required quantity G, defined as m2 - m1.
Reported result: -2.18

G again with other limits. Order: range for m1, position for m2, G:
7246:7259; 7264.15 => -2.03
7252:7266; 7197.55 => -2.17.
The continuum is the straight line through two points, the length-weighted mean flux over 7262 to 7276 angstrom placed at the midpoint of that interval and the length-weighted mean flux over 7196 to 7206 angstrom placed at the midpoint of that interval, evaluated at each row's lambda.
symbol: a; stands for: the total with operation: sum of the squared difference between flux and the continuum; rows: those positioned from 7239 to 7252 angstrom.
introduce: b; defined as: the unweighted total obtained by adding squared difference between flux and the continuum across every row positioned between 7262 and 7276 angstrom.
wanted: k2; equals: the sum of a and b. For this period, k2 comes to 0.038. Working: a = 0.024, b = 0.014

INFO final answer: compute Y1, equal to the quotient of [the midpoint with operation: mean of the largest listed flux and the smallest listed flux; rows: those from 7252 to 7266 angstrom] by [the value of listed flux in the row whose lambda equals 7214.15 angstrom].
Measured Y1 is 0.99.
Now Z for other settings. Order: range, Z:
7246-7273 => 7247.45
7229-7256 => 7230.78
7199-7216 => 7207.50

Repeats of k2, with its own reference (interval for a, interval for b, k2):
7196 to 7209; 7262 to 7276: 0.016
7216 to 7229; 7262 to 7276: 0.048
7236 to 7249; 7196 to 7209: 0.027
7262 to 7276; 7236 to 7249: 0.039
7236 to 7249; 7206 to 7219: 0.036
